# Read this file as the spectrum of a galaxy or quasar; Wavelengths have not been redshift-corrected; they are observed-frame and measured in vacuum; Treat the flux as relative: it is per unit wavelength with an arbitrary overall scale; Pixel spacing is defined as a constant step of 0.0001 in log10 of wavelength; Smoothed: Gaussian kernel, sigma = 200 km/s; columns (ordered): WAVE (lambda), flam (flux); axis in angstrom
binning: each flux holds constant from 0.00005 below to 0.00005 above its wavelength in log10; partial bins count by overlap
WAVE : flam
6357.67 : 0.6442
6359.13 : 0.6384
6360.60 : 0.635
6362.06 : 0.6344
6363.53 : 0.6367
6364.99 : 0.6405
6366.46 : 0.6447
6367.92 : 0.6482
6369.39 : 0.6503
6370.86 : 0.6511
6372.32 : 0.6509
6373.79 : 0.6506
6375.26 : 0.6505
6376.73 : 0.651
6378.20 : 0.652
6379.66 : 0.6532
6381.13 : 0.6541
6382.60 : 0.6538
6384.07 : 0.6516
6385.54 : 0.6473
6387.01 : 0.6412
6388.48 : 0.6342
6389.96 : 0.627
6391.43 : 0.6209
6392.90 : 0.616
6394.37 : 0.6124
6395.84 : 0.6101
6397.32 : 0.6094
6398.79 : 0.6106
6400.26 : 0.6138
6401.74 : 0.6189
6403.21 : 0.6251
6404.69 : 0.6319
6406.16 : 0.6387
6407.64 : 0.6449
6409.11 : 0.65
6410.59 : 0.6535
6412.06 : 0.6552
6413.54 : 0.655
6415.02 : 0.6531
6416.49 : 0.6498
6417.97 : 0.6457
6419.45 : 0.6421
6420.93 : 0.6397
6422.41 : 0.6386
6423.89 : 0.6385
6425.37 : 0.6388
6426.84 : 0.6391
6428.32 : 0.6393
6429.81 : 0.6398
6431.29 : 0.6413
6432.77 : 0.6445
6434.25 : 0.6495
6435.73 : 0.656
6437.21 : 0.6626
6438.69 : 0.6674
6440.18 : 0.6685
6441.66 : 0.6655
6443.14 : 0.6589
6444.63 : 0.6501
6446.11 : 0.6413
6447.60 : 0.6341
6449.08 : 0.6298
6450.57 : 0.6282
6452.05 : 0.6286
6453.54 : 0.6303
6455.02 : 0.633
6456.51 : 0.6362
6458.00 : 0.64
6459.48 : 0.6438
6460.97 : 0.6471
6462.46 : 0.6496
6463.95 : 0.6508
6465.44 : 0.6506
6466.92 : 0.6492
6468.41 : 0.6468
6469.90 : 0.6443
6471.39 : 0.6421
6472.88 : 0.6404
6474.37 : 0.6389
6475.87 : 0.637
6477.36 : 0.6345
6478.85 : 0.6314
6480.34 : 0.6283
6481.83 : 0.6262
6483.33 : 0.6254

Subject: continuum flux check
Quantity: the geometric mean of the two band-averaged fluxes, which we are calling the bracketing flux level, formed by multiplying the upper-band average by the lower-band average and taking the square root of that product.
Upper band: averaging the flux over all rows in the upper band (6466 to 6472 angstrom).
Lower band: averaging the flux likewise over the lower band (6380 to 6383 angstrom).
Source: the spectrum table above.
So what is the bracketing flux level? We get 0.650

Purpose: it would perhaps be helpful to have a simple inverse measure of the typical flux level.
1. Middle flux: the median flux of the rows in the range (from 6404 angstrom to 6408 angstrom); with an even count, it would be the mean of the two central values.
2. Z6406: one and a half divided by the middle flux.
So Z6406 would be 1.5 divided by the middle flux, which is 2.349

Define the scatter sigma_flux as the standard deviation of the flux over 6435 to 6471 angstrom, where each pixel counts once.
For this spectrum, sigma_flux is 0.012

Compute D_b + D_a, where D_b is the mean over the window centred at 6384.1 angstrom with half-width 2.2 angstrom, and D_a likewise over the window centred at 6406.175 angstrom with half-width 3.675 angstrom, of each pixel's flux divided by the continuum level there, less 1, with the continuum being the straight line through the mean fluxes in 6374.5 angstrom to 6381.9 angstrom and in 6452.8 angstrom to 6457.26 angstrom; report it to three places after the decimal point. -0.011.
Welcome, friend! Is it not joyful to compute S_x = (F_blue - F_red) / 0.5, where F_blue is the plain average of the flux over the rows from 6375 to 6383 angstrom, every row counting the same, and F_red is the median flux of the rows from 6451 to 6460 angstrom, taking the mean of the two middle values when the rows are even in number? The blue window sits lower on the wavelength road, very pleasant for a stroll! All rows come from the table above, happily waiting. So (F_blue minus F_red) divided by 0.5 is 0.036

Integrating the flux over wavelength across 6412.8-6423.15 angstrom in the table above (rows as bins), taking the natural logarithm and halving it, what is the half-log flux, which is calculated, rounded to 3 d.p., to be 0.950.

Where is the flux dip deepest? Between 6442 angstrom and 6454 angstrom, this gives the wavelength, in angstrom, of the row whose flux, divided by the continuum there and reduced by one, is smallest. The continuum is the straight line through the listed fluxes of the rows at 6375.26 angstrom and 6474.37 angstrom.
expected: 6450.57 angstrom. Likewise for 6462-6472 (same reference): 6471.39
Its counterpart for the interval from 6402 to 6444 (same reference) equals 6403.21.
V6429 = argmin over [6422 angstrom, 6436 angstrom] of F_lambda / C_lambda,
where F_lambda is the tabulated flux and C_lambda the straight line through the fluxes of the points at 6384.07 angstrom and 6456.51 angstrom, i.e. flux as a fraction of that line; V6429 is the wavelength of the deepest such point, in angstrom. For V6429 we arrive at 6422.41 angstrom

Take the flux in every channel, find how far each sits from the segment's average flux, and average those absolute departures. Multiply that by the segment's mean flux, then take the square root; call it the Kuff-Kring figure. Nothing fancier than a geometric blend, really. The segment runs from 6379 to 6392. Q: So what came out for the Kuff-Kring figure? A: 0.082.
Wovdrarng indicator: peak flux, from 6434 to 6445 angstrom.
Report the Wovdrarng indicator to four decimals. 0.6685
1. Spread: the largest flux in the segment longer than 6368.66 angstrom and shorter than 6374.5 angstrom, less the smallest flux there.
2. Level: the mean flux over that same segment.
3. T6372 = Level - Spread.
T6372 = 0.65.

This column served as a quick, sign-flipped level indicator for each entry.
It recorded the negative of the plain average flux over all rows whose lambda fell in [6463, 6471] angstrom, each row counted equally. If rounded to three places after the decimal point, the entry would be -0.648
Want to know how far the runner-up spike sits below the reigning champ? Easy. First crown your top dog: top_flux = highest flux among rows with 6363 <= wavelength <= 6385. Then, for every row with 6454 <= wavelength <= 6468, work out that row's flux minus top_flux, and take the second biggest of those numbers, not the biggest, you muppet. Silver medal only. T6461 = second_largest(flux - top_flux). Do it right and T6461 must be -0.0035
